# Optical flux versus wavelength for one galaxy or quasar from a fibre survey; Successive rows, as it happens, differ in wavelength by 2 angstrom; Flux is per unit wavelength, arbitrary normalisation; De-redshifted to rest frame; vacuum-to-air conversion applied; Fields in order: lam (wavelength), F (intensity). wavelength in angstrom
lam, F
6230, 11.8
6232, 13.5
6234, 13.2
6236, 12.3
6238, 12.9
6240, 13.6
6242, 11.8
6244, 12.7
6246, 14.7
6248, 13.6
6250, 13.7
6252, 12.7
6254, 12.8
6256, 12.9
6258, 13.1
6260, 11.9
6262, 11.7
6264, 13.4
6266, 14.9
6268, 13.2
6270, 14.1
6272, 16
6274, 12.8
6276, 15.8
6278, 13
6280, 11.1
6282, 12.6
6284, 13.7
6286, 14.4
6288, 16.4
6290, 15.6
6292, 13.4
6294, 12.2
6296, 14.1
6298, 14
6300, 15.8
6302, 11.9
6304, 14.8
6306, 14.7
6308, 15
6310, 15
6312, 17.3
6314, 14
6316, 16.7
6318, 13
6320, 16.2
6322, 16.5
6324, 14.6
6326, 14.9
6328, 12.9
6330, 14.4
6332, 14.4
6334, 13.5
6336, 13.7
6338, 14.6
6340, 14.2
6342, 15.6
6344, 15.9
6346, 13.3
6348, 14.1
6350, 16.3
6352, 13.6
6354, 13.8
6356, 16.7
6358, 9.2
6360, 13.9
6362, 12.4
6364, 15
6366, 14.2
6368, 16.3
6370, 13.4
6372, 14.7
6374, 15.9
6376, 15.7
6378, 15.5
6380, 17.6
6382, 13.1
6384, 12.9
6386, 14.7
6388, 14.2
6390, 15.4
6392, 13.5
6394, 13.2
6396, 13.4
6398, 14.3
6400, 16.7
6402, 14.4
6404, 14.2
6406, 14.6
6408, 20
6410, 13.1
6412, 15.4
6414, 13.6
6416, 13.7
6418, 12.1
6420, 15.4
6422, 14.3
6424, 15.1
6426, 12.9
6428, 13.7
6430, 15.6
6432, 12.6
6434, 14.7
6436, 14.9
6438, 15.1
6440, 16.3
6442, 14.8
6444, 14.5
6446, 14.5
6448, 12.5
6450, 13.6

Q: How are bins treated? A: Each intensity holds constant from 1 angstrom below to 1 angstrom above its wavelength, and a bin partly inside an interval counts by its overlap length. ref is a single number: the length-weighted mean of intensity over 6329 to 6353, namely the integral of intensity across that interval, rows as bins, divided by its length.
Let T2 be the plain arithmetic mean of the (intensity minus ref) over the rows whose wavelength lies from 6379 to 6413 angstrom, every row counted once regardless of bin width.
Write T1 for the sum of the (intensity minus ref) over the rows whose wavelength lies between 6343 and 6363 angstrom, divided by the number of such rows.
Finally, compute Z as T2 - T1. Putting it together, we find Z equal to 0.8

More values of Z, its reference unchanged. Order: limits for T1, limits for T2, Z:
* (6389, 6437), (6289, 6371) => 0.0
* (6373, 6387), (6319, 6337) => -0.5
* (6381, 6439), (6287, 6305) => -0.1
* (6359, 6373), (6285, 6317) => 0.4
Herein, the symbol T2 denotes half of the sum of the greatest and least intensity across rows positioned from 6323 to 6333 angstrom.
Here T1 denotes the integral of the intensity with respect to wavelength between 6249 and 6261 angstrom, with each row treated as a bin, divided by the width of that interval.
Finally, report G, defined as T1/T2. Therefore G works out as 0.92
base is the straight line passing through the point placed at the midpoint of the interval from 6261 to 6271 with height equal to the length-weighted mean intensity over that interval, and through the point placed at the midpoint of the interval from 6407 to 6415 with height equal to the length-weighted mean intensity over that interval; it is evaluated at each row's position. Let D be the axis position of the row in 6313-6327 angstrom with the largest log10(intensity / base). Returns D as 6316 angstrom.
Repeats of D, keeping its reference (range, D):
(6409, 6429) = 6412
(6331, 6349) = 6344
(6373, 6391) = 6380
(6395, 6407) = 6400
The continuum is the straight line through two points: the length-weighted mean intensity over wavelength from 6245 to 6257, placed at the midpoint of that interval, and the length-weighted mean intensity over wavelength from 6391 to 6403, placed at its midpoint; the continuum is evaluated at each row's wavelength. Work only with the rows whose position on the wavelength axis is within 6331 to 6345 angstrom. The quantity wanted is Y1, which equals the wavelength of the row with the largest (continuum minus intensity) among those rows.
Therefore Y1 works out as 6334 angstrom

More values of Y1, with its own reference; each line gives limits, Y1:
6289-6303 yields 6302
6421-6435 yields 6432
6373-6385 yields 6384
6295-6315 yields 6302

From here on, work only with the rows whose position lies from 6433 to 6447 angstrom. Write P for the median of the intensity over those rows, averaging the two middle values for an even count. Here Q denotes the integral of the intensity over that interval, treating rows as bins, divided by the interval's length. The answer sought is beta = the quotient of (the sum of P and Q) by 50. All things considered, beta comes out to 0.595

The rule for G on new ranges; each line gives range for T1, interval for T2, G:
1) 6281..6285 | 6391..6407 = 0.88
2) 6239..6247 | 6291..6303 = 0.95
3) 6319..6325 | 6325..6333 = 1.13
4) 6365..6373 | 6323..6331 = 1.05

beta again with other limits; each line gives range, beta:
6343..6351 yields 0.598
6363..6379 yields 0.607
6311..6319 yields 0.612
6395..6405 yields 0.578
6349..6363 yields 0.550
